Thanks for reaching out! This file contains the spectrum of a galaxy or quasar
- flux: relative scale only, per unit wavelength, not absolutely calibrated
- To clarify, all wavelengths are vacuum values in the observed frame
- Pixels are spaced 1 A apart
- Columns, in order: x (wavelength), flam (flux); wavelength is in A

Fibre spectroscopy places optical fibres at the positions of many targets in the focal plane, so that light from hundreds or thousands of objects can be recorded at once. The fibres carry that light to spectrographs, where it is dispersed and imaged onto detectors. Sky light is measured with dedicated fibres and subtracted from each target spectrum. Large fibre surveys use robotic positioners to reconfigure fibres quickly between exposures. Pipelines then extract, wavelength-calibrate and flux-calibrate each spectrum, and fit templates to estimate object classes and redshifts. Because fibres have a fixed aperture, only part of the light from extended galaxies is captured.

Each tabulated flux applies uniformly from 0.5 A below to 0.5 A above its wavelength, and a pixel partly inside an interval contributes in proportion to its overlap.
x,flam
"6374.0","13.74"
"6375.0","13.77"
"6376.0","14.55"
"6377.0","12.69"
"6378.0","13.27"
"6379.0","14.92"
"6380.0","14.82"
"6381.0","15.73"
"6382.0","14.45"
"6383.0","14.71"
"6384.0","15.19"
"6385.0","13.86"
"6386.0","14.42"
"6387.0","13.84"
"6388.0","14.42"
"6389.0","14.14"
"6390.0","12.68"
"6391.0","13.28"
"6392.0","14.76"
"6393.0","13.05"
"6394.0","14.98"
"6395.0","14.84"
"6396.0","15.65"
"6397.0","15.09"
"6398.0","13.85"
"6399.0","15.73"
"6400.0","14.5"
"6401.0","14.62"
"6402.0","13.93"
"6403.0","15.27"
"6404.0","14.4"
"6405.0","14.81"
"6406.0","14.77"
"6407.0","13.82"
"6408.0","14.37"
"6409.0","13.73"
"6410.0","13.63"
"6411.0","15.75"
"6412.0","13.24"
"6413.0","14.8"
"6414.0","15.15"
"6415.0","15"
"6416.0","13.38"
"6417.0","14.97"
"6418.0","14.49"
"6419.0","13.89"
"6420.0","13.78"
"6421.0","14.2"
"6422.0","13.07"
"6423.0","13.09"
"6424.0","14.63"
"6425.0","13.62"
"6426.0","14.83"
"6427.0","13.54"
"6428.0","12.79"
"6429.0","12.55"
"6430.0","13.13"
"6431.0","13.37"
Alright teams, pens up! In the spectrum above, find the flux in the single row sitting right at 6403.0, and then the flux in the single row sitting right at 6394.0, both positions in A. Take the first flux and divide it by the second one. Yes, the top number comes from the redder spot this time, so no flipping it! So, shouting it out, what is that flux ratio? 1.02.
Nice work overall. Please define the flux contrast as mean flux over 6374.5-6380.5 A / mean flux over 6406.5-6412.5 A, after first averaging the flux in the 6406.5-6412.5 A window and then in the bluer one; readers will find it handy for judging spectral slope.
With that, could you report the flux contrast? 0.99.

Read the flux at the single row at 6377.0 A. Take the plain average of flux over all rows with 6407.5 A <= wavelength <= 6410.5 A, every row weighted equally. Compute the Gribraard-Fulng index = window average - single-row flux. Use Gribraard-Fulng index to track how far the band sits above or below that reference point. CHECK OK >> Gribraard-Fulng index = 1.2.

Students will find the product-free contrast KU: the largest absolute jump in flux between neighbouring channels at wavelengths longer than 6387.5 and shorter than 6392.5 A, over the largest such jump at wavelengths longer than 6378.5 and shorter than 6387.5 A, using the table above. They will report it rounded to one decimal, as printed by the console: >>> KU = 1.1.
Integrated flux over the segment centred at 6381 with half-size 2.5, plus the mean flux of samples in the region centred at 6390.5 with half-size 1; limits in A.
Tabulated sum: 87.6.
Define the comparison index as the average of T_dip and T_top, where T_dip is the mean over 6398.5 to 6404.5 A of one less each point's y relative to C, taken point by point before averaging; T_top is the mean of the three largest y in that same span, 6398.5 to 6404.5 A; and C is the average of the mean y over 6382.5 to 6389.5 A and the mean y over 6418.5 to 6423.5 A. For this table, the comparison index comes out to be 7.58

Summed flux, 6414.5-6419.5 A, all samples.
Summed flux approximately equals 71.7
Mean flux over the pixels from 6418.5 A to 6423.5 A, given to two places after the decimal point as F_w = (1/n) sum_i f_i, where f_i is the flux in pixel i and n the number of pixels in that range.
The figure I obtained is 13.61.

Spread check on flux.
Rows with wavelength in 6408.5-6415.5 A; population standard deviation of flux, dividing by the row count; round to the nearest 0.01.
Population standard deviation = 0.87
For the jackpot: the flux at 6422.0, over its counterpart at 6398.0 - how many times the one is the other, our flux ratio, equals 0.94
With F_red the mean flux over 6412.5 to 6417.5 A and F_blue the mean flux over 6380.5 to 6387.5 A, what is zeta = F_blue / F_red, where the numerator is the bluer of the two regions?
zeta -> 1.00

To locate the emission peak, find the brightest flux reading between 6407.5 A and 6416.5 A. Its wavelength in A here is 6411.0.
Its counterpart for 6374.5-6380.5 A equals 6379.0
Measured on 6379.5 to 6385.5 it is 6381.0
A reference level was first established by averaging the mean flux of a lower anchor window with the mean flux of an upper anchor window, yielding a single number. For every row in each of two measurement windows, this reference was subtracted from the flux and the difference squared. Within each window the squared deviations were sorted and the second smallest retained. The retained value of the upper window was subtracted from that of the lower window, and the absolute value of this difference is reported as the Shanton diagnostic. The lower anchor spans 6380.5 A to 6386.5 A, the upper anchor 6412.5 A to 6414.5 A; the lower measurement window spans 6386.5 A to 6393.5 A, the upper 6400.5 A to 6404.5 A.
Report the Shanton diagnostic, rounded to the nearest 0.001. 0.010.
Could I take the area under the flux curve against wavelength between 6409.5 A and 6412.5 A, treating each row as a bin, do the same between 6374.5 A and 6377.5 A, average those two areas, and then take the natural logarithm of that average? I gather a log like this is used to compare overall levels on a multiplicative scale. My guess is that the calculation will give 3.73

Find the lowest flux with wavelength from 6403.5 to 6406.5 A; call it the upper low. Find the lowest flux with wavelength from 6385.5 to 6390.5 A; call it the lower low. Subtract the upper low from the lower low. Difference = -1.7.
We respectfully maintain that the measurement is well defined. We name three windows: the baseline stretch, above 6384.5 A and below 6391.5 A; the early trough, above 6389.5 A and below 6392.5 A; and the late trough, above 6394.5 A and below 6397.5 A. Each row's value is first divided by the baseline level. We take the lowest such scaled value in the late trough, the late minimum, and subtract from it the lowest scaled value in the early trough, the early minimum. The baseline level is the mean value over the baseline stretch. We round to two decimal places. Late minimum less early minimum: 0.16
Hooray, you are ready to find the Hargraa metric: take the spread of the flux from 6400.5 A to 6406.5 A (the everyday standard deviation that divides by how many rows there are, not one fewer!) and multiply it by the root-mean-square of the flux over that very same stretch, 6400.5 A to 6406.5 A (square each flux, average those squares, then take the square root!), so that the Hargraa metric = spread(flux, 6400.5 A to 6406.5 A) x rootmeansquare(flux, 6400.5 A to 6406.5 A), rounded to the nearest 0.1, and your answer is 6.0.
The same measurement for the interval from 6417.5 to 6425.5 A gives 7.6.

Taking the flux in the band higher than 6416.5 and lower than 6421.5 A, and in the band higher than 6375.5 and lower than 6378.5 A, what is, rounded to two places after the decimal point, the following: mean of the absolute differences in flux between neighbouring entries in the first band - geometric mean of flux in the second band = -13.08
